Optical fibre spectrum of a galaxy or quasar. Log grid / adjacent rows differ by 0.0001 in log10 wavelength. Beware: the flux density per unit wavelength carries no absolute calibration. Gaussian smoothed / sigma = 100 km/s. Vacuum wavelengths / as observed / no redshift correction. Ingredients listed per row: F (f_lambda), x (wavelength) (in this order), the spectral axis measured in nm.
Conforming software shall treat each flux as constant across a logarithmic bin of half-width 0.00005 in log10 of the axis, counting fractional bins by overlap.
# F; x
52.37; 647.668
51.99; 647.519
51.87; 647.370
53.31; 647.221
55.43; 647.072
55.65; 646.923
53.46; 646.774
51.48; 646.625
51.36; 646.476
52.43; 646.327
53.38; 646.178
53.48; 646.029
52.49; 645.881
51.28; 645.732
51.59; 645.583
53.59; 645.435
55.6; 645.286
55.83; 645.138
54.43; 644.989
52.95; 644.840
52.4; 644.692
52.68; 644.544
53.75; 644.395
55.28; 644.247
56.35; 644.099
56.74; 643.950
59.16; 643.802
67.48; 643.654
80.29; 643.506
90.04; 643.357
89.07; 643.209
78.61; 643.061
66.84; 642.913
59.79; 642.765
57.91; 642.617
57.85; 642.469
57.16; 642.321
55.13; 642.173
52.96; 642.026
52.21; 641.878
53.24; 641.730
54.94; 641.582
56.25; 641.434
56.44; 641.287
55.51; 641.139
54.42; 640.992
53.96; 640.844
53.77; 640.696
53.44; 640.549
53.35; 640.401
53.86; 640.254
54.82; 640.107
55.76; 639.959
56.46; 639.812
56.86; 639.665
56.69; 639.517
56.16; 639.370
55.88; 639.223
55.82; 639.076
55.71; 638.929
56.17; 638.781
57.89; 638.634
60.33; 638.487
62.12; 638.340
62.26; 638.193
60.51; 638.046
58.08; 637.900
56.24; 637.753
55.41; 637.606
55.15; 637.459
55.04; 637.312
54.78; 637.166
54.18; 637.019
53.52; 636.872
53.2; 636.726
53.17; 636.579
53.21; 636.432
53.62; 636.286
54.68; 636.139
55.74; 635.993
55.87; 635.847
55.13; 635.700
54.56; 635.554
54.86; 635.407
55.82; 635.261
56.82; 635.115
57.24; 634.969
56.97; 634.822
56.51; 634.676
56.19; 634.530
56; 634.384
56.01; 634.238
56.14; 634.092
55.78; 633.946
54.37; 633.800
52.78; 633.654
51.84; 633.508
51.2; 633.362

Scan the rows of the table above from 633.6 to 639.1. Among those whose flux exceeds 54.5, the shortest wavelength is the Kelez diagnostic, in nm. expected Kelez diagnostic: 633.946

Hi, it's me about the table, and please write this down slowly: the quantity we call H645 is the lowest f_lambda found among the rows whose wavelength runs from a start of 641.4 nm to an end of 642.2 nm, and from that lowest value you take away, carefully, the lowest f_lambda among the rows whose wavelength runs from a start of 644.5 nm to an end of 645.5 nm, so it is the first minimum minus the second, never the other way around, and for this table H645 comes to -0.2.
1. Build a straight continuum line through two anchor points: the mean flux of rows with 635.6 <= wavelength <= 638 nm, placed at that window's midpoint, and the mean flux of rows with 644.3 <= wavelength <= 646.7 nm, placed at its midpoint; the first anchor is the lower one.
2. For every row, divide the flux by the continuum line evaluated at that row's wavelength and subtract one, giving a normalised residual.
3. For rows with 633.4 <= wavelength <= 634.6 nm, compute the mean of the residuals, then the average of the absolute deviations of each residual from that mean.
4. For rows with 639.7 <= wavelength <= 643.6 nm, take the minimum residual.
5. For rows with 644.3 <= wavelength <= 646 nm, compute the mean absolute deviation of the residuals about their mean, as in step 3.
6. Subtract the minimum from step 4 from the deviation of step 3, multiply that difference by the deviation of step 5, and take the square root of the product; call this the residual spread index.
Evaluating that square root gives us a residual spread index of 0.035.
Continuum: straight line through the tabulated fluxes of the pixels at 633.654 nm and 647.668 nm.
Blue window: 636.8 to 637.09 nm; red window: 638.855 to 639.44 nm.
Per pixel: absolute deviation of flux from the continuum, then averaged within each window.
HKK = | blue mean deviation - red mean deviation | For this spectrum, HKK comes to 2.1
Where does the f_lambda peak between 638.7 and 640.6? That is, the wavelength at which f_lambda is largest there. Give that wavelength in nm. 639.665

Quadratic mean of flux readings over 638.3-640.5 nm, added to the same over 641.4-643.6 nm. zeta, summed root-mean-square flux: 122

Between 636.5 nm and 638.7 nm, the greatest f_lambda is 62.26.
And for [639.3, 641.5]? 56.86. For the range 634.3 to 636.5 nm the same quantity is 57.24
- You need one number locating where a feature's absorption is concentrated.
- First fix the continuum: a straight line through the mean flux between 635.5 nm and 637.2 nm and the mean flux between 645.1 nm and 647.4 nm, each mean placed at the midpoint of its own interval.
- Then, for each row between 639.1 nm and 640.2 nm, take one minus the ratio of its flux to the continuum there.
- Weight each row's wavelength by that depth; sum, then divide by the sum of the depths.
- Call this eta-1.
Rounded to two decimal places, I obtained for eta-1 639.63 nm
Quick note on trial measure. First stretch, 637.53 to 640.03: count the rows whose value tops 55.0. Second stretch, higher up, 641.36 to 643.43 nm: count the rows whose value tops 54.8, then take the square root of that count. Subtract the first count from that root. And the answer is -14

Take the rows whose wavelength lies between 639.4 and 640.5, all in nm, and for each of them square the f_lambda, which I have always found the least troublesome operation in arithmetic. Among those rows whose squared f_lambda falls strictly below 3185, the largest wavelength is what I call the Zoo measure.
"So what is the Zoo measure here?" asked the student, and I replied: 640.401 nm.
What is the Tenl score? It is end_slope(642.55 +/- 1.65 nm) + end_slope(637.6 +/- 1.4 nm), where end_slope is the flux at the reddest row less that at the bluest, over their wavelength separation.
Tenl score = 1.4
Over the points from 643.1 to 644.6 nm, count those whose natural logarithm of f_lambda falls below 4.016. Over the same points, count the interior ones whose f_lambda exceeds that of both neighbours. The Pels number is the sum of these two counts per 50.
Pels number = 0.080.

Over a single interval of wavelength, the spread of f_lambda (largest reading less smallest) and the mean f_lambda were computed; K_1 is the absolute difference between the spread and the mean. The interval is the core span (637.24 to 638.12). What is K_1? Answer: 51.3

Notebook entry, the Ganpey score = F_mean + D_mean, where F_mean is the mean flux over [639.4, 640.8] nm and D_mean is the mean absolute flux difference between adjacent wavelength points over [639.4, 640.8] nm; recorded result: 55.5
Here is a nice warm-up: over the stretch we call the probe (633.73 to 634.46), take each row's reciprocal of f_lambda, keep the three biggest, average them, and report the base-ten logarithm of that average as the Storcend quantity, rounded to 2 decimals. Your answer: -1.74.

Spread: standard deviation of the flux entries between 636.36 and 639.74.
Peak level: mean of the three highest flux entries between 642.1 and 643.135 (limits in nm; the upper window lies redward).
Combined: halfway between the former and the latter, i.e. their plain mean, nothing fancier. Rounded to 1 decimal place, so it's 35.5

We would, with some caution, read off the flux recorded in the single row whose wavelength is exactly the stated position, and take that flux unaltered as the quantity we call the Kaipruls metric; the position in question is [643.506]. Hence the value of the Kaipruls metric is 80.29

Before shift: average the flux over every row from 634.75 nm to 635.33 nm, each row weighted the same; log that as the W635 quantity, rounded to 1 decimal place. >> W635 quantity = 56.7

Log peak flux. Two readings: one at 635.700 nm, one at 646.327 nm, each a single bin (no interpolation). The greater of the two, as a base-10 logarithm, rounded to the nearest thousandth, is 1.741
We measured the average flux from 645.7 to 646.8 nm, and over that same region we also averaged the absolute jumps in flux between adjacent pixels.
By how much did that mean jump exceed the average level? -51.5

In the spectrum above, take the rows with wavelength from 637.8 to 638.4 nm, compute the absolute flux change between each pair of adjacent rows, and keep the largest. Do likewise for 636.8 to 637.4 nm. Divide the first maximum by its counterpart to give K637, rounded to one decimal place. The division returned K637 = 3.7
